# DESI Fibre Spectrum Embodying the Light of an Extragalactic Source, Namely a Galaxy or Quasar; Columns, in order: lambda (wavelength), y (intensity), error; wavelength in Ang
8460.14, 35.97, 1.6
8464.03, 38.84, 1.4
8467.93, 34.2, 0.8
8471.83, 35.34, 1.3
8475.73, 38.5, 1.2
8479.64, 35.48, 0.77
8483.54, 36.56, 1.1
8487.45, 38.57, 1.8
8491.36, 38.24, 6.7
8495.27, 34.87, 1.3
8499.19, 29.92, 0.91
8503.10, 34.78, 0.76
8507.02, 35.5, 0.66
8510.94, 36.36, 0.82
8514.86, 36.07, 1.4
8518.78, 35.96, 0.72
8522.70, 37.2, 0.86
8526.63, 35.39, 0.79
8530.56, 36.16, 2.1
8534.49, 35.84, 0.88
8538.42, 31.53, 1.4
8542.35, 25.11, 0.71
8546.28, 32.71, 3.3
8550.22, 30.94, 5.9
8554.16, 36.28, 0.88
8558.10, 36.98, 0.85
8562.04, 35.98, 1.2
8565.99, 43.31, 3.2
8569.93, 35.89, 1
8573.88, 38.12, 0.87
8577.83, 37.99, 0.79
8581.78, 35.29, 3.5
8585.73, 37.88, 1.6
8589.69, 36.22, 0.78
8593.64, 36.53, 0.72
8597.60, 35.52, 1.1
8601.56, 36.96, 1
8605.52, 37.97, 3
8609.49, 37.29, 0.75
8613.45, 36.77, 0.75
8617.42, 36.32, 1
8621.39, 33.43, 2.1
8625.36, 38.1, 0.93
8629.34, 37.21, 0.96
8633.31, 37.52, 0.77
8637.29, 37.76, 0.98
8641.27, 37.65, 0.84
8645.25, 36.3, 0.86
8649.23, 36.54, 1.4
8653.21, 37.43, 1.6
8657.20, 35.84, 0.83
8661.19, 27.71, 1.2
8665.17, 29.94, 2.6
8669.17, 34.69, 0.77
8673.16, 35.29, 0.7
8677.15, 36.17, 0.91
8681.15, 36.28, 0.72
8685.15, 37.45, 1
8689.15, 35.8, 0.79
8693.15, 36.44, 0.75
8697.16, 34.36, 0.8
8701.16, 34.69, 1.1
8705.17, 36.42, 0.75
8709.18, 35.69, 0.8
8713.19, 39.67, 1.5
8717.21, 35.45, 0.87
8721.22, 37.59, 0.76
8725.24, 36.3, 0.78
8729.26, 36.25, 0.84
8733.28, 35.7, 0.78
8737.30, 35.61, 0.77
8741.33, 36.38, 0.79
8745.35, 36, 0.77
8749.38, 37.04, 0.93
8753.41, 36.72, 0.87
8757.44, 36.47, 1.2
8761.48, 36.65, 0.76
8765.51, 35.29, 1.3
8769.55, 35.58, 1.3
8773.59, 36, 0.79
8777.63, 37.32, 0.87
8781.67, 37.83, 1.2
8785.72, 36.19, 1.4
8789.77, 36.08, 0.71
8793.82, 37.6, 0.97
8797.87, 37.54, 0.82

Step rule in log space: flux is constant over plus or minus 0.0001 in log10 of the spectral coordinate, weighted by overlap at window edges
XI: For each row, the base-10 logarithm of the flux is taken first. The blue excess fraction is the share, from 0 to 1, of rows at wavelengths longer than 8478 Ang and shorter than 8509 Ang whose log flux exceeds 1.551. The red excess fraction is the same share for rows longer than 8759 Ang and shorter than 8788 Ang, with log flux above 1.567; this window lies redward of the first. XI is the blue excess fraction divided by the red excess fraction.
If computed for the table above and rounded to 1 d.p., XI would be 1.3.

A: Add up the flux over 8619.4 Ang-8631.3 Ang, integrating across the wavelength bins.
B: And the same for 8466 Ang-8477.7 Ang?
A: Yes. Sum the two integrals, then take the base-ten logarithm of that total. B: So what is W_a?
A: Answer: 2.93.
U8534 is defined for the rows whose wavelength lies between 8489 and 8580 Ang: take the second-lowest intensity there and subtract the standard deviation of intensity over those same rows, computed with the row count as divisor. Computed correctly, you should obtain 26.5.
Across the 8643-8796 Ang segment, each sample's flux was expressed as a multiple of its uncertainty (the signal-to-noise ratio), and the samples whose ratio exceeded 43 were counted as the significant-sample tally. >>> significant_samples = 18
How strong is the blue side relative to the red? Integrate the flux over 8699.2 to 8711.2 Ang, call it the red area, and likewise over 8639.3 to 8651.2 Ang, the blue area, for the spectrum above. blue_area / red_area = 1.03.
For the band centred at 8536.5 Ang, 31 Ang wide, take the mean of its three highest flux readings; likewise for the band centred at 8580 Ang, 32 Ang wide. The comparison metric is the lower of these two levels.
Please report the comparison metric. 36.4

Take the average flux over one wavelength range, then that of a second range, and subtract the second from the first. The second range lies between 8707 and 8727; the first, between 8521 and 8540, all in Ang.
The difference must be -1.7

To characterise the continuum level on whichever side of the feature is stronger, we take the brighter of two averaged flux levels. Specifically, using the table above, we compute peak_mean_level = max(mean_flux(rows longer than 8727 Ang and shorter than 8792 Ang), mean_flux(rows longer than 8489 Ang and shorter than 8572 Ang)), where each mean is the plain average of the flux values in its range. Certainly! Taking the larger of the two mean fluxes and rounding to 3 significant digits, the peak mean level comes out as 36.3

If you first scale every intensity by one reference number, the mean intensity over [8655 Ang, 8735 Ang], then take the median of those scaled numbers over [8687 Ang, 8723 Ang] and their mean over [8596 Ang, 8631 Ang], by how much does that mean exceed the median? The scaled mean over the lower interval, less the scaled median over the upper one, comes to 0.023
